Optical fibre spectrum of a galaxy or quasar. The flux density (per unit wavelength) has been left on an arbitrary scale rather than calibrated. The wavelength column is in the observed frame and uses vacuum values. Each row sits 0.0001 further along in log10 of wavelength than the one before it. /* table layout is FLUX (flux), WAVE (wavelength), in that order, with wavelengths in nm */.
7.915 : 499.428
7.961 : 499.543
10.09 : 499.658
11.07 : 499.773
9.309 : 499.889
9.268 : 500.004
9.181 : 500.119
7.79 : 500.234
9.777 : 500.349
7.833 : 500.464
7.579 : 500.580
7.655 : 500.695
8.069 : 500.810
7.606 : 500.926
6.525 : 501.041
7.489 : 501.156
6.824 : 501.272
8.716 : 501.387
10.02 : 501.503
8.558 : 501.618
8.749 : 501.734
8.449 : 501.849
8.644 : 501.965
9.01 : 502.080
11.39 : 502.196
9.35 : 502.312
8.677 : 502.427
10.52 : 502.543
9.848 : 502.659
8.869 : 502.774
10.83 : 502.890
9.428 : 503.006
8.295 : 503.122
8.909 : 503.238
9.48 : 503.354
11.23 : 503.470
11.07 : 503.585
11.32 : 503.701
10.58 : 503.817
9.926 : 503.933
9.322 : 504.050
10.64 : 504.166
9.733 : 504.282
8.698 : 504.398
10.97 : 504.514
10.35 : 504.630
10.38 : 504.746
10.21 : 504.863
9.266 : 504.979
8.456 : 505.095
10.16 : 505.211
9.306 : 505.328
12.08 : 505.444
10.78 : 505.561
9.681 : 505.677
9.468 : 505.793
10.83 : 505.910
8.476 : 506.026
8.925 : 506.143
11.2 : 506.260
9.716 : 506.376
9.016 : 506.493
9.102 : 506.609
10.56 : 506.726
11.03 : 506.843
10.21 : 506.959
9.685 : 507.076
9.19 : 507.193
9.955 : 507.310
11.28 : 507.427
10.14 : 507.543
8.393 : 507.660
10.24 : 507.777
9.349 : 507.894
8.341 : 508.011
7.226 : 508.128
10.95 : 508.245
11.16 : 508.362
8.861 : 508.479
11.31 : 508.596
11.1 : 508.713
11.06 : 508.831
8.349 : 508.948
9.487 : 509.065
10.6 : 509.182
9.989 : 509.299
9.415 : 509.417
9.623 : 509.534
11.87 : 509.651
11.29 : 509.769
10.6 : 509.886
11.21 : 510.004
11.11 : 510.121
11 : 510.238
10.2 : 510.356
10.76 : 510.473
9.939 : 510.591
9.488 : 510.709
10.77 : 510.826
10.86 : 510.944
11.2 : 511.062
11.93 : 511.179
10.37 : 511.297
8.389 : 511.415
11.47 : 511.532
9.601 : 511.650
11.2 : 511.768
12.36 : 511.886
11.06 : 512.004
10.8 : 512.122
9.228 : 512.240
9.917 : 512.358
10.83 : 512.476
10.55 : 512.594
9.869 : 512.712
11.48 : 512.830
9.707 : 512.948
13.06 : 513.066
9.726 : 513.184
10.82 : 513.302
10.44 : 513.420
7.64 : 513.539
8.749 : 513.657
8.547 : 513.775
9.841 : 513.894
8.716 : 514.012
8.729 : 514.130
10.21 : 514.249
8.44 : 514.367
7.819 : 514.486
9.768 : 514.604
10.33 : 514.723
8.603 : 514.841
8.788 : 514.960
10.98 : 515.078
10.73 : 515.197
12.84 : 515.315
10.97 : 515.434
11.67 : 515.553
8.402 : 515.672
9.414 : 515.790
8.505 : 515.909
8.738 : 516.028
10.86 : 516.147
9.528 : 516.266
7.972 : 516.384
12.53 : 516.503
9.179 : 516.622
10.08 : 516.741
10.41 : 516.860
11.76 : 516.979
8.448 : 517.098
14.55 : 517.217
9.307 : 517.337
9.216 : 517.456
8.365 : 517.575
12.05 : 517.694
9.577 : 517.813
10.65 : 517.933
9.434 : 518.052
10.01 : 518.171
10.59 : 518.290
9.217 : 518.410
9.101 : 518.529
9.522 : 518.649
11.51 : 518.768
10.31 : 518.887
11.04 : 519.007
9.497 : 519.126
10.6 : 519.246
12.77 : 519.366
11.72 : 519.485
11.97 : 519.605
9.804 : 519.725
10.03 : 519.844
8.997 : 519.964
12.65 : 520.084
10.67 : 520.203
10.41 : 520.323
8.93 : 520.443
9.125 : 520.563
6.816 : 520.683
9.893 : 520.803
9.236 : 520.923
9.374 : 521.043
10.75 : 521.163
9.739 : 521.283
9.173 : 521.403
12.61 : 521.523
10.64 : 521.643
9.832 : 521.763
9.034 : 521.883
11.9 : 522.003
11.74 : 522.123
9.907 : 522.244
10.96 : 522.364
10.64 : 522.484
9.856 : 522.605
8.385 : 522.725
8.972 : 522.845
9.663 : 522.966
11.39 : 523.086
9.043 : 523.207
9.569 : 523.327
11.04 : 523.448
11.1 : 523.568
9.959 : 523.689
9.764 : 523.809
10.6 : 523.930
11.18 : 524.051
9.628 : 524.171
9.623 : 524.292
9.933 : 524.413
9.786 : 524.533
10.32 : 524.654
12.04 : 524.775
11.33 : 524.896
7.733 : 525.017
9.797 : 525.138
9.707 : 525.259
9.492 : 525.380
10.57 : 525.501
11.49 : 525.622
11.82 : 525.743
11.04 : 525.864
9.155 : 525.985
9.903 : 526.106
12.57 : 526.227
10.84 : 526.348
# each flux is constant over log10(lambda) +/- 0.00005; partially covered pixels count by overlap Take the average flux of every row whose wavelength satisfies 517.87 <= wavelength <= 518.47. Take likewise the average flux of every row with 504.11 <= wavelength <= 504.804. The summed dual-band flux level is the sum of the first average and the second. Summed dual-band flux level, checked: 20.1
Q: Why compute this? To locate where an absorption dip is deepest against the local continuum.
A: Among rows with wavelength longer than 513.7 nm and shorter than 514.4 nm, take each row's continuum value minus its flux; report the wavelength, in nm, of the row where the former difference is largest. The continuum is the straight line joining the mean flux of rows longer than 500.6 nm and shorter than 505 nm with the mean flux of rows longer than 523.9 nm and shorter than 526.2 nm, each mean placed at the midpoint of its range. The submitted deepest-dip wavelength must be 514.367 nm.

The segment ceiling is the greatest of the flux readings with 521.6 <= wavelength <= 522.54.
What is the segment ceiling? 11.9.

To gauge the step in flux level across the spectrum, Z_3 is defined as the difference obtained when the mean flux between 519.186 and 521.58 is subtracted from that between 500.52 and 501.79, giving -2.3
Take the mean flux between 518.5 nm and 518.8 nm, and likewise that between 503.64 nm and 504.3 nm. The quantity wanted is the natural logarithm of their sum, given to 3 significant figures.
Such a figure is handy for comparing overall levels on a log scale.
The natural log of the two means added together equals 3.01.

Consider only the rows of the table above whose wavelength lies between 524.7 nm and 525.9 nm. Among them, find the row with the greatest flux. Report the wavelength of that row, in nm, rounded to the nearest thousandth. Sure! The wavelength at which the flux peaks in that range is 524.775 nm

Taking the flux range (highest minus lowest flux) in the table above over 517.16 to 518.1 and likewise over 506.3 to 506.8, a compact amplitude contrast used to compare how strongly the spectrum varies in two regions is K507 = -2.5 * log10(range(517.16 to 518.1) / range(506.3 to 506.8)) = -1.5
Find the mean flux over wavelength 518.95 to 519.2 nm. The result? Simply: 10.3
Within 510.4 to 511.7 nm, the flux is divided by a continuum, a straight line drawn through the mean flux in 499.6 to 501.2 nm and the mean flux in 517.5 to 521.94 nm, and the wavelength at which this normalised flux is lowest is 511.415 nm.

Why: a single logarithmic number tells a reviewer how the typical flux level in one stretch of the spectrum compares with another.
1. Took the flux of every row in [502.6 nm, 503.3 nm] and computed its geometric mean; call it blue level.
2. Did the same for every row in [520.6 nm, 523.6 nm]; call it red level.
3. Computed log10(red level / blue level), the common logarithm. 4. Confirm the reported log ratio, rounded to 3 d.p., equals 0.029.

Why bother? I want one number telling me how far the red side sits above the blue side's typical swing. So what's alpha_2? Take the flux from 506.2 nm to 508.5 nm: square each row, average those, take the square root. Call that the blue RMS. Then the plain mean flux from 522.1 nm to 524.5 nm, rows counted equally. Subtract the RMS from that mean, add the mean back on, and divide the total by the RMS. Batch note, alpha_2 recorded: 1.06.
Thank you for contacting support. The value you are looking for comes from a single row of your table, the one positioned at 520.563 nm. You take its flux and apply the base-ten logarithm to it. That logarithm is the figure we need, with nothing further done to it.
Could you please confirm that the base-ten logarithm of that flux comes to 0.96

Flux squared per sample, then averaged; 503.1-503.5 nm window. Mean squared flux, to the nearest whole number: 91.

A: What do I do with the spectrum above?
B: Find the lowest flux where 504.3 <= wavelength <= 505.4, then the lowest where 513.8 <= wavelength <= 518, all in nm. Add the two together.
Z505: 16.3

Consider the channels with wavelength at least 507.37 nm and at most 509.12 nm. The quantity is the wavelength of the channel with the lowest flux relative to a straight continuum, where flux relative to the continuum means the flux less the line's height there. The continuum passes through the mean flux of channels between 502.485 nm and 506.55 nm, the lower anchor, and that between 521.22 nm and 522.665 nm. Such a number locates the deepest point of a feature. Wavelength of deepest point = 508.128 nm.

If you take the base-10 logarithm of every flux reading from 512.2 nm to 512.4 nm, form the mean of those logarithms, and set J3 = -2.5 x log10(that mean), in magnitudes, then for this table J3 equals 0.021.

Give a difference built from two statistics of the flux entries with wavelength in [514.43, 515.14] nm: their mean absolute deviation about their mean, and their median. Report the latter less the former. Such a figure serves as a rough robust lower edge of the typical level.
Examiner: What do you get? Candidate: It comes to 8.3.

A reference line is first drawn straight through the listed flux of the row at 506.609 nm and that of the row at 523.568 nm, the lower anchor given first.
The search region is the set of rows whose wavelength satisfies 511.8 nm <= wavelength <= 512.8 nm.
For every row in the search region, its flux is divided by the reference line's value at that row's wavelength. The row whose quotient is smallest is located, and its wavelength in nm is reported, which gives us 512.240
